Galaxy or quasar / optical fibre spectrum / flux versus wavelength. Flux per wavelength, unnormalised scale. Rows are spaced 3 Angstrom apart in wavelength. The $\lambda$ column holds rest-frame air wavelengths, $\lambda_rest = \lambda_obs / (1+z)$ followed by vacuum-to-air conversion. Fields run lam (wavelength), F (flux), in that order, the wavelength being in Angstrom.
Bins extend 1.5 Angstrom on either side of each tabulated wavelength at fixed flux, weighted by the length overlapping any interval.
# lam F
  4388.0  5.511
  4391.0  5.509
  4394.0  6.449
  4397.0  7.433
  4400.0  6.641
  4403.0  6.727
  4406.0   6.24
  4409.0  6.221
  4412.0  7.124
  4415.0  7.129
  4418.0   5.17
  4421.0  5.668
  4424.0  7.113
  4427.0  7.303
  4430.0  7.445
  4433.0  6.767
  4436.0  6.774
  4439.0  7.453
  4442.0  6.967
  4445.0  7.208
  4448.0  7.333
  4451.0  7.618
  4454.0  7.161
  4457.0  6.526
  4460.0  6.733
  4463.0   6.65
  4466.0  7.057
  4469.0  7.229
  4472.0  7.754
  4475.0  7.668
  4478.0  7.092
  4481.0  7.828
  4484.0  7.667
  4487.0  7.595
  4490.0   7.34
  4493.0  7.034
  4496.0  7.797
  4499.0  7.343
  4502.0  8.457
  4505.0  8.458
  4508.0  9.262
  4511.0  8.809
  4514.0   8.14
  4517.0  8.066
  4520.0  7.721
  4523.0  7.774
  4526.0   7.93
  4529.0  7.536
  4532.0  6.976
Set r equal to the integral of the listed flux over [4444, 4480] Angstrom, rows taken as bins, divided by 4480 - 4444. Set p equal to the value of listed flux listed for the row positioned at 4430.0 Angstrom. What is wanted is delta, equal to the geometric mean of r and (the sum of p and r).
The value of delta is 10.2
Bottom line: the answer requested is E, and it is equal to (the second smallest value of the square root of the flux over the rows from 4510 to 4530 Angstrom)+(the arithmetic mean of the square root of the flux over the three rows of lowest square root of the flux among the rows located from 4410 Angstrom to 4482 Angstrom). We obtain 5.2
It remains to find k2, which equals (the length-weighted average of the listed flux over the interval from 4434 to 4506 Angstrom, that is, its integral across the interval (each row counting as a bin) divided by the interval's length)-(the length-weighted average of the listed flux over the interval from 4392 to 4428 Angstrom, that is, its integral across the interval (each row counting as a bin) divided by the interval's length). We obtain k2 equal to 0.8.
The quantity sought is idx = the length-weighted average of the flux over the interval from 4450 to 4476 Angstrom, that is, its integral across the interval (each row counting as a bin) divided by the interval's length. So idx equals 7.1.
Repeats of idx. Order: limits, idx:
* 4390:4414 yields 6.6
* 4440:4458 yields 7.2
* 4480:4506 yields 7.7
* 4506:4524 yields 8.3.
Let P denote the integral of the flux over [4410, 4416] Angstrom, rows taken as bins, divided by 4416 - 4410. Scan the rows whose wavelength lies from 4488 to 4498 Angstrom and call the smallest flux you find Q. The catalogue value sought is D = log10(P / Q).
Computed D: 0.00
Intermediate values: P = 7.1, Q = 7.034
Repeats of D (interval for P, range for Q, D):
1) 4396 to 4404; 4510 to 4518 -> -0.07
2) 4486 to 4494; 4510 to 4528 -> -0.02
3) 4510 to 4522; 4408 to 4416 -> 0.12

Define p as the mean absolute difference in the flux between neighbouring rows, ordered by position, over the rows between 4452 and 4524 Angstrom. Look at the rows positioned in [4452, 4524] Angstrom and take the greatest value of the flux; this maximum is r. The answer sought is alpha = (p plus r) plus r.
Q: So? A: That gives 18.9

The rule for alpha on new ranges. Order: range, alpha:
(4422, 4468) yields 15.6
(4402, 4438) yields 15.5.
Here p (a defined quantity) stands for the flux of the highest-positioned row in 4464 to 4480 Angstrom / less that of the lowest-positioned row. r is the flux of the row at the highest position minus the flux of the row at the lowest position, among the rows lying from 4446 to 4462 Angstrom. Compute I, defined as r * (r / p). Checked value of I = 10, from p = 0.0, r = -0.6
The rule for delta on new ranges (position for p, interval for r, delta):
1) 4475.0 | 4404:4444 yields 9.8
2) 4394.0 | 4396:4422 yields 9.2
